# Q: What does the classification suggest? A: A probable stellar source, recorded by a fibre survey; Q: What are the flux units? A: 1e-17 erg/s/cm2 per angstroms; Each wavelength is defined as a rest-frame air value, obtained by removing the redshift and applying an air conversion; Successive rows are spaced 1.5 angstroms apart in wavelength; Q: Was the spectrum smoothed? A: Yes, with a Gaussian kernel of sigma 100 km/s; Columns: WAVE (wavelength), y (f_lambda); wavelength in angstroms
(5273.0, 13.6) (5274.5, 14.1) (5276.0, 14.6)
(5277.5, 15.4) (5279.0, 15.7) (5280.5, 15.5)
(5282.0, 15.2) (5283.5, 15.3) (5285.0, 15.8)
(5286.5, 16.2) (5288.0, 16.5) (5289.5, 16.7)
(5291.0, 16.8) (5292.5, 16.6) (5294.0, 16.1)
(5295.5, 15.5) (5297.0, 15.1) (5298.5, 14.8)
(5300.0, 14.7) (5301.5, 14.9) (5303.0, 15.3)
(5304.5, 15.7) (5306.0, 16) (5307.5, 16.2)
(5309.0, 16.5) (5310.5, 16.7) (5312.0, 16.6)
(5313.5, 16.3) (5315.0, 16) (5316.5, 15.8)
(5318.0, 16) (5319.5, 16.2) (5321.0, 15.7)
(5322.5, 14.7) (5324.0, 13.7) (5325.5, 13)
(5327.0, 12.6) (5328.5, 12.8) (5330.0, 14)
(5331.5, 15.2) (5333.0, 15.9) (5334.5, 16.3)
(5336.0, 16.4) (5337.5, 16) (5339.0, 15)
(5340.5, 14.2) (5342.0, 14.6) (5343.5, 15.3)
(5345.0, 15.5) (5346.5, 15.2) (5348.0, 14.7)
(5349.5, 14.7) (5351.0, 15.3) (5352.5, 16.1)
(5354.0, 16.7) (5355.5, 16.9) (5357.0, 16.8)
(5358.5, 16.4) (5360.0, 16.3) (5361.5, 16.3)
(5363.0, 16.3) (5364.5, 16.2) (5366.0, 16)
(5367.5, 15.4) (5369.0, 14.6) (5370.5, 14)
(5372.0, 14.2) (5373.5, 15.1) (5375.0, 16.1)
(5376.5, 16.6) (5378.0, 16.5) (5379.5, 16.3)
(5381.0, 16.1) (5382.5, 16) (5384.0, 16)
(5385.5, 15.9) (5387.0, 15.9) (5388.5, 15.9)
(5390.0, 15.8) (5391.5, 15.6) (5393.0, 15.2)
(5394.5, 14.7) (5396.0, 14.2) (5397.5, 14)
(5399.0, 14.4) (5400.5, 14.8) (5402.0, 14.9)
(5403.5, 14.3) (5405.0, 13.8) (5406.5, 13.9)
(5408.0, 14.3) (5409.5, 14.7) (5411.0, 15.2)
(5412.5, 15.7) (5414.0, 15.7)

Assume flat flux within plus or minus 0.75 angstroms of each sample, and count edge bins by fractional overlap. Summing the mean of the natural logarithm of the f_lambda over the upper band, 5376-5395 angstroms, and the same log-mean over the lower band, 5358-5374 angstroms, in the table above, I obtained 5.51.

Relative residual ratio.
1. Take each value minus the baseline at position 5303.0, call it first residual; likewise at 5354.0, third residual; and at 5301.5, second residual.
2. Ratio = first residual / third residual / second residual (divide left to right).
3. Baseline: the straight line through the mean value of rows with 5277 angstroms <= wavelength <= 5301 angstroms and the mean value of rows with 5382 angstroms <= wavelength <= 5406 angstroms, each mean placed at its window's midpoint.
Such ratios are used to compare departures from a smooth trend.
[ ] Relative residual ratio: 0.3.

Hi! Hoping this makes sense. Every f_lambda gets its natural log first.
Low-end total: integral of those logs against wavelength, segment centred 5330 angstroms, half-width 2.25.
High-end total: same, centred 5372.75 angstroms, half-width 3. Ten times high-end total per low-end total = 14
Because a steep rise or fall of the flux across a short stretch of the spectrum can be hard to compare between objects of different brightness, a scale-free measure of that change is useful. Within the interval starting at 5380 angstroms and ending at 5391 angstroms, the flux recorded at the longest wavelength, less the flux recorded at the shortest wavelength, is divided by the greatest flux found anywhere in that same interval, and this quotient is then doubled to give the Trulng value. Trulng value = 0.0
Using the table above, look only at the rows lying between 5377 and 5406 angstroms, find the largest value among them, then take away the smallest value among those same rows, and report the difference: 2.7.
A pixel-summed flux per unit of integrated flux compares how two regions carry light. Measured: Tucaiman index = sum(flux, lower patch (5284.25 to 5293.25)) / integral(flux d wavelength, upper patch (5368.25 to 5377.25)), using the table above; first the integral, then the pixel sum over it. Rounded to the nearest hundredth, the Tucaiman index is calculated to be 0.73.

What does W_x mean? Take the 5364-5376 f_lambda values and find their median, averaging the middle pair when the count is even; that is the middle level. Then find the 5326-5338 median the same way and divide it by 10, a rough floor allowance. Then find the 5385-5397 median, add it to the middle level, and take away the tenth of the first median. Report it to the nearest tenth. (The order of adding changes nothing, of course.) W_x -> 29.4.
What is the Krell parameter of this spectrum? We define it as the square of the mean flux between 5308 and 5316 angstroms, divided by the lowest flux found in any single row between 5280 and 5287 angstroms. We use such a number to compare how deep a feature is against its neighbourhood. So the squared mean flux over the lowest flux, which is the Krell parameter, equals 17.7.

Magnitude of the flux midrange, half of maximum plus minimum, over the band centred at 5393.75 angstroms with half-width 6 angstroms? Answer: -2.94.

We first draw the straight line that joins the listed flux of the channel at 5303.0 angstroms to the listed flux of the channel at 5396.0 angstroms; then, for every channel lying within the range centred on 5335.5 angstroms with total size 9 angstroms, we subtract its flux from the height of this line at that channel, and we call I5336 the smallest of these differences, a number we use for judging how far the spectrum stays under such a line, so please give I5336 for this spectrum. -1.5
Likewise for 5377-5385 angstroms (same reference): -2.1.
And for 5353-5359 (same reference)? -2.2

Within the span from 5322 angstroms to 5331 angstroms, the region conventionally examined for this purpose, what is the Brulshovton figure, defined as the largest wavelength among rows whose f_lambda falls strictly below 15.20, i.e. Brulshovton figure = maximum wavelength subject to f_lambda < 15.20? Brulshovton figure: 5330.0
